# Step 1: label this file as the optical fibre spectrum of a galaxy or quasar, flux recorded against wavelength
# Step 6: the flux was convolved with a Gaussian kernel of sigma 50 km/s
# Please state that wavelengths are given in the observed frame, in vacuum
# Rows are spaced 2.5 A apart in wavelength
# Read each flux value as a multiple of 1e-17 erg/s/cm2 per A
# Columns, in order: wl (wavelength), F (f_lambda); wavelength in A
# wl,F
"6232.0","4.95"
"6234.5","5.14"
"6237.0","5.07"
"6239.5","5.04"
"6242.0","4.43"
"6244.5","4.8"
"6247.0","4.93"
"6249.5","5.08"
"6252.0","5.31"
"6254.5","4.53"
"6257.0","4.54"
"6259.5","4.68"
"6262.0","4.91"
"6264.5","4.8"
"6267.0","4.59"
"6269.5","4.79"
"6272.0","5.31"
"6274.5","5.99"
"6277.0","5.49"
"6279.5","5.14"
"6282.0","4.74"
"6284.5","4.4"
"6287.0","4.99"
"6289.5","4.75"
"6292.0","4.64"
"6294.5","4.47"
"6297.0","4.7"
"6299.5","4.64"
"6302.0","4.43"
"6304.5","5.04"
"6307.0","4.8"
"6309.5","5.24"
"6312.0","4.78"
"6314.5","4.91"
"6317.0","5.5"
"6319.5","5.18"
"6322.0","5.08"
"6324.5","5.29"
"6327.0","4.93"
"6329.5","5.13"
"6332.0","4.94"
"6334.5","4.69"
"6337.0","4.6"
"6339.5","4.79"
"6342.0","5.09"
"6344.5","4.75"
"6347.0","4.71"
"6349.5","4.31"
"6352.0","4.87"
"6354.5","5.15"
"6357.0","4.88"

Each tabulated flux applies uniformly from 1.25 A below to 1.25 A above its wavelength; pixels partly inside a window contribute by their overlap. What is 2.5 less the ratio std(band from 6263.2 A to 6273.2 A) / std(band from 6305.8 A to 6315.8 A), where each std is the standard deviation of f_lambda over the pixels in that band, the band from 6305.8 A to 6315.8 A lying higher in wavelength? 1.06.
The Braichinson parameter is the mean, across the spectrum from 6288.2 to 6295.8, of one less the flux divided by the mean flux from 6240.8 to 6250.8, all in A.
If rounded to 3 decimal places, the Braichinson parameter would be 0.040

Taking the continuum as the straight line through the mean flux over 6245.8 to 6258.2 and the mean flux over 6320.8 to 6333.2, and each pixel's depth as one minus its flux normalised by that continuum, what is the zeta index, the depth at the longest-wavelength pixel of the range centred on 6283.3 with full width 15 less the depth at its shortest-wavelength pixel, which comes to 0.16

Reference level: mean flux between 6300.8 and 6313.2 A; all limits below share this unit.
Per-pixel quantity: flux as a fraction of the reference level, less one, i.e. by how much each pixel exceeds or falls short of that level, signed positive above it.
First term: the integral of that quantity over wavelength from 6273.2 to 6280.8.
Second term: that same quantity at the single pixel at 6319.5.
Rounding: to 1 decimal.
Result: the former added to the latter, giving 1.1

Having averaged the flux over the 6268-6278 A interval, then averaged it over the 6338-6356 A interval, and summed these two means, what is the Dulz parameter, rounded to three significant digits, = 10.2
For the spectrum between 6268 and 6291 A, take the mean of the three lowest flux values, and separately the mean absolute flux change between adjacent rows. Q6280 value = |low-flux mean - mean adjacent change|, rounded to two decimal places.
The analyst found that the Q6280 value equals 4.18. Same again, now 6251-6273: 4.28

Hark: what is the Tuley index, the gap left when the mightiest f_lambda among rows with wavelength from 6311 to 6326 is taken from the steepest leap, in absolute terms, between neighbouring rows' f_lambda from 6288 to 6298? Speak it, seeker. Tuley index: -5.27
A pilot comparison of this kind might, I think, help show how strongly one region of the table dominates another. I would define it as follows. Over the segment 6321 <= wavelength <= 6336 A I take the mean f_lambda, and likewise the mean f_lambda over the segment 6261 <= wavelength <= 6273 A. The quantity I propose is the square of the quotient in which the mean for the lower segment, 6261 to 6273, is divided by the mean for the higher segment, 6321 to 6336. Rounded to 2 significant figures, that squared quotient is 0.95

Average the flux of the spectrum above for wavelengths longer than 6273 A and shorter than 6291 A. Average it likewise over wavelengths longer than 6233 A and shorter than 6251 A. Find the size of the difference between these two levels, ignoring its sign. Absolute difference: 0.14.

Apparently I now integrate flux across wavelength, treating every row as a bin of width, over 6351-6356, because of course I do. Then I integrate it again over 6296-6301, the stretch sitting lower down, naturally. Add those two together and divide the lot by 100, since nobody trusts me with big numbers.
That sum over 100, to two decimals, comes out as 0.48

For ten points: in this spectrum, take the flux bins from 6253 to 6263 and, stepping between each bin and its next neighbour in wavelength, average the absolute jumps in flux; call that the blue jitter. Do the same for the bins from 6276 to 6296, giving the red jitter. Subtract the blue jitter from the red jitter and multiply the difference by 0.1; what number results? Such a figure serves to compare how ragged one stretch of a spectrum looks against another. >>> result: 0.019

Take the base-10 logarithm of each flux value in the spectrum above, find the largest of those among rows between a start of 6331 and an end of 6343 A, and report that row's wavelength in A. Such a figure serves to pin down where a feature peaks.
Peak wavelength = 6342.0 A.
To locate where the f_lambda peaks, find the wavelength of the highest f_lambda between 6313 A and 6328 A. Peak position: 6317.0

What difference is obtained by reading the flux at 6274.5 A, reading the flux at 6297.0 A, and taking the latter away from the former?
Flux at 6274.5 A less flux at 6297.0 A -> 1.3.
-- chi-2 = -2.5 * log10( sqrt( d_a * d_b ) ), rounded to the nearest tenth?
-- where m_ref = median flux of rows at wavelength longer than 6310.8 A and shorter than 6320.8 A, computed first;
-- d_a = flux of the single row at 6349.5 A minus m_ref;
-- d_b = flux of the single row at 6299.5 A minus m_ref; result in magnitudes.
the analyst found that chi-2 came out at 0.7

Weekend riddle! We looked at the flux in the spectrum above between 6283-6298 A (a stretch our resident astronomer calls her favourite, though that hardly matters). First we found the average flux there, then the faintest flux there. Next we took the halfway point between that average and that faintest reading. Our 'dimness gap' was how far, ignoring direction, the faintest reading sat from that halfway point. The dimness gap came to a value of 0.13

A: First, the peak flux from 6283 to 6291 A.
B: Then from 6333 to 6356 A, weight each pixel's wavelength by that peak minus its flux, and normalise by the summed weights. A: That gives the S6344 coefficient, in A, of 6342.8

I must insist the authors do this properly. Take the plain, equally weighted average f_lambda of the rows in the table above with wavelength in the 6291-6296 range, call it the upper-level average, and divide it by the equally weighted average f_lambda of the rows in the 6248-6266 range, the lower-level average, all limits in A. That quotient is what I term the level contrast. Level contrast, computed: 0.94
